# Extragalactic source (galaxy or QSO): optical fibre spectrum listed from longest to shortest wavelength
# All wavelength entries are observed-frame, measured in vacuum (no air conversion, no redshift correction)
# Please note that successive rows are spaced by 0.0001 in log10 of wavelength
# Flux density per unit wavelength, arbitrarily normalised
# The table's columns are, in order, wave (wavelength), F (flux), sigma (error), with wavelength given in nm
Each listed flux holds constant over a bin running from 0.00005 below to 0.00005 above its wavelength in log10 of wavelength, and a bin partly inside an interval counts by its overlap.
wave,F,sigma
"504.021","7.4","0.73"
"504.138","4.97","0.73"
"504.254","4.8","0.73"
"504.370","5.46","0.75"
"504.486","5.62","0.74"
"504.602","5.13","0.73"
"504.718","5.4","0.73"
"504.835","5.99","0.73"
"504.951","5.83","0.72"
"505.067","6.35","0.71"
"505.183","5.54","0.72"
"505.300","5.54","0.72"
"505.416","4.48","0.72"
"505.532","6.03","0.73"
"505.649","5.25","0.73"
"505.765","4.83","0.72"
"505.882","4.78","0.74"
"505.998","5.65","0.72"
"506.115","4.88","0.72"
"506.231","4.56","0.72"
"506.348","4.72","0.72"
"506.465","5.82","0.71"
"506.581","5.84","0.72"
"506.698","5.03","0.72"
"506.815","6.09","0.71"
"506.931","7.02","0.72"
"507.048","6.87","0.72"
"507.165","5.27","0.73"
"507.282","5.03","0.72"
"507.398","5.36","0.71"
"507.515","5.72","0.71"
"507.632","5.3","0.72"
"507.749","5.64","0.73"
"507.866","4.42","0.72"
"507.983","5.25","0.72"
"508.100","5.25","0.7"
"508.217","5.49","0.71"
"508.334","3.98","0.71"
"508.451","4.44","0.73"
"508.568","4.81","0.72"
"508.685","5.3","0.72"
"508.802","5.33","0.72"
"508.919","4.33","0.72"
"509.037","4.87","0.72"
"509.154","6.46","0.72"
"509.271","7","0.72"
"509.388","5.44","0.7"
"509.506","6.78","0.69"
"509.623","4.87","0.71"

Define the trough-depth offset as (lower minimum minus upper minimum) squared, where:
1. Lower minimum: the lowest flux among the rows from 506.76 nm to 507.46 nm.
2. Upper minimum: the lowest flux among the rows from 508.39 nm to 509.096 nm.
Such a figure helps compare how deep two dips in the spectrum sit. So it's 0.5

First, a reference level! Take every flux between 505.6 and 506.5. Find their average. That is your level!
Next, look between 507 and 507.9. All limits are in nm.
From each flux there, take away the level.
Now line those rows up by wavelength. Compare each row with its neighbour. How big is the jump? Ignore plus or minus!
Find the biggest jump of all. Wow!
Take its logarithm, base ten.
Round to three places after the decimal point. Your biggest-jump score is 0.204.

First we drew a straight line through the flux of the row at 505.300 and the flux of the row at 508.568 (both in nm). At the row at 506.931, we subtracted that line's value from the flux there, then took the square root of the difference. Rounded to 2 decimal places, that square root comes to 1.36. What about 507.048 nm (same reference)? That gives 1.31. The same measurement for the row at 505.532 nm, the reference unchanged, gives 0.74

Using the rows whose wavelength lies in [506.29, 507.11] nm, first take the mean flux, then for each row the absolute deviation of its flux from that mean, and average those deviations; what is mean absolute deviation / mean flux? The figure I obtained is 0.11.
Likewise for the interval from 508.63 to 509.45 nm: 0.12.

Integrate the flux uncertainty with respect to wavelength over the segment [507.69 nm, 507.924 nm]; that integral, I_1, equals 0.170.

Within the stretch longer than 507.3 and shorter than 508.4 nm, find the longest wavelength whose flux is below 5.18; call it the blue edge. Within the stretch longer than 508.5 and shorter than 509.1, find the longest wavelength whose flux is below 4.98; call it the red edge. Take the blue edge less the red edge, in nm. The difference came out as -0.70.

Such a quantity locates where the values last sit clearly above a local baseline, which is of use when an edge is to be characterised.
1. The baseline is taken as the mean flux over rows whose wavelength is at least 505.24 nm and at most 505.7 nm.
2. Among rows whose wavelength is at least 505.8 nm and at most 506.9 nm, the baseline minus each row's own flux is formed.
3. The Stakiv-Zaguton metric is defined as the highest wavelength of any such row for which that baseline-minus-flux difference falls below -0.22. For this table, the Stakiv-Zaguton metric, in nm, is 506.815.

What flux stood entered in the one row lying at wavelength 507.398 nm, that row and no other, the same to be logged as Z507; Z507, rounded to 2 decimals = 5.36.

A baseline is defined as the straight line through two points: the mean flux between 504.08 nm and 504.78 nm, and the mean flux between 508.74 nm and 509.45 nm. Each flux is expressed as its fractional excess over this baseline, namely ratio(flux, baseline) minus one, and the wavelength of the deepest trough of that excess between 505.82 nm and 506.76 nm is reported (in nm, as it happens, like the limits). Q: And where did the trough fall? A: 506.231 nm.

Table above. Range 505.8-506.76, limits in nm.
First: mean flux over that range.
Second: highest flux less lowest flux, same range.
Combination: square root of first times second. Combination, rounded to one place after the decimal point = 2.6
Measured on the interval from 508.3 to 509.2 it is 3.5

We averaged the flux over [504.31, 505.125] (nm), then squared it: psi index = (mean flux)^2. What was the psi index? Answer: 32.3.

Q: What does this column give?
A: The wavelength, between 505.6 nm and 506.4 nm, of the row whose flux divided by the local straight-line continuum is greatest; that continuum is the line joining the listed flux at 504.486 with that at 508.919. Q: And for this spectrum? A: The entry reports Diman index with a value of 505.998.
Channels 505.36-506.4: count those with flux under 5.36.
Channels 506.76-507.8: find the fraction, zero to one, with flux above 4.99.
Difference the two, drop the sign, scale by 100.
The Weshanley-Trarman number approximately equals 600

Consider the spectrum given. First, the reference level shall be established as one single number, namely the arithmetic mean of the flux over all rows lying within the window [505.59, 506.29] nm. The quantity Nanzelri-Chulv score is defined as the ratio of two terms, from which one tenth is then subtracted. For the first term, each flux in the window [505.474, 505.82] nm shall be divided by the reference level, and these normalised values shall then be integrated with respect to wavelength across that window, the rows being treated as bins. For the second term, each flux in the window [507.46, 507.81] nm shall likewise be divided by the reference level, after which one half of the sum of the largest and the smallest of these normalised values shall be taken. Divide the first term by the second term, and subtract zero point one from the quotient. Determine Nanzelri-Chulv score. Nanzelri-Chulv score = 0.24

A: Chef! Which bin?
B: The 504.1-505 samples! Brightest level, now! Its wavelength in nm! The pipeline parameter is 504.835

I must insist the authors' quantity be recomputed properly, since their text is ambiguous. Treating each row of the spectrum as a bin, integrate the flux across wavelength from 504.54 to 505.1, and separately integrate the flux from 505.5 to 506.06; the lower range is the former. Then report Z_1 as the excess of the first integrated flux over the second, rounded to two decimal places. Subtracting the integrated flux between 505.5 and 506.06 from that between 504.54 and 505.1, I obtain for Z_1 0.25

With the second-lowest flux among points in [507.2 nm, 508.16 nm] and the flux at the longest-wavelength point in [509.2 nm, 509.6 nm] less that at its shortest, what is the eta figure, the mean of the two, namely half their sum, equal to 2.4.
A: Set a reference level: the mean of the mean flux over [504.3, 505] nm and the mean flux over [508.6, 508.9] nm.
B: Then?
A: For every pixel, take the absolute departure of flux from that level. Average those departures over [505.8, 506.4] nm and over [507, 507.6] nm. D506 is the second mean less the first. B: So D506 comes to -0.13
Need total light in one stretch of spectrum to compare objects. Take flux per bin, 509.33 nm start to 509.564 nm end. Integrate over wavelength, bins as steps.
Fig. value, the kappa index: 1.43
